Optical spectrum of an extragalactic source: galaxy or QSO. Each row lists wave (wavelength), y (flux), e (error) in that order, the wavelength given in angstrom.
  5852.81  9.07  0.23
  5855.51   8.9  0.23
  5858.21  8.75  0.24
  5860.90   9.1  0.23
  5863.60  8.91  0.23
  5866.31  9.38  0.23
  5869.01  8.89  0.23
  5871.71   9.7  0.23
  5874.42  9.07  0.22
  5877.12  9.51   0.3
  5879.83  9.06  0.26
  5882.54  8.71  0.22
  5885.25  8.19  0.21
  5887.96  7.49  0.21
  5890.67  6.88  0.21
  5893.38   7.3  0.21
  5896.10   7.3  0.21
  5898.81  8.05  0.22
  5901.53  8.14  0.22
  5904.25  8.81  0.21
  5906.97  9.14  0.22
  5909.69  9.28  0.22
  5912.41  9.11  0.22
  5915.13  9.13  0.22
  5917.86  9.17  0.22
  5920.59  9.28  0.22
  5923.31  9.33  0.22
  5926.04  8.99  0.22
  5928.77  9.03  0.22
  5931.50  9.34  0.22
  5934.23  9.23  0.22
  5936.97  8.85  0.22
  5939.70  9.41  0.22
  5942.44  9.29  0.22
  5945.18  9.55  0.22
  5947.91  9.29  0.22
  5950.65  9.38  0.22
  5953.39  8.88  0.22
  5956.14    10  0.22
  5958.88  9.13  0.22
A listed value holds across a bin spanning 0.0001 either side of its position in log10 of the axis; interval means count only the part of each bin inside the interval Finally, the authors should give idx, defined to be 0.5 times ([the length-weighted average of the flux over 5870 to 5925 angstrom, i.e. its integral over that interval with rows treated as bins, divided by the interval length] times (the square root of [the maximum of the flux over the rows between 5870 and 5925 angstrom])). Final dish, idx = 13.5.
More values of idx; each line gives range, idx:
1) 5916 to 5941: 14.1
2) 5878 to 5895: 12.0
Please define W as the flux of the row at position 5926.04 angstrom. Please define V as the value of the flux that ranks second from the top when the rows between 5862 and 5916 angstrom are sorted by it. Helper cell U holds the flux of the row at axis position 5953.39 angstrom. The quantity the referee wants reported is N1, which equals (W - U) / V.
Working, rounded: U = 8.88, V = 9.51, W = 8.99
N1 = 0.012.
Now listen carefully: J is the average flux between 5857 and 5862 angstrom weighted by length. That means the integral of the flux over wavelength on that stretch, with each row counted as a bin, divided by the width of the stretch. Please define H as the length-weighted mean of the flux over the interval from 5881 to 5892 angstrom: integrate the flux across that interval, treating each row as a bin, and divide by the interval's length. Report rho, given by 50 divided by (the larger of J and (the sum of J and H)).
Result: 2.98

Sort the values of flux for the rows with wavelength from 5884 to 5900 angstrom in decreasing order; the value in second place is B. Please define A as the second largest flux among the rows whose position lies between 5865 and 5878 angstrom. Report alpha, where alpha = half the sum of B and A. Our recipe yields 8.78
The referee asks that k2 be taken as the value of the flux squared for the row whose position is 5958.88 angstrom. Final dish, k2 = 83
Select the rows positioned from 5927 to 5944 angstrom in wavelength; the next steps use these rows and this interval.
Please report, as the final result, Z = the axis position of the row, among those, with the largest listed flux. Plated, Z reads 5939.70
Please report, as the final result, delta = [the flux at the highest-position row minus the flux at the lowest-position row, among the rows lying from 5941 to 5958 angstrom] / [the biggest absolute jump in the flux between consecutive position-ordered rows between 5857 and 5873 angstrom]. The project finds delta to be 0.9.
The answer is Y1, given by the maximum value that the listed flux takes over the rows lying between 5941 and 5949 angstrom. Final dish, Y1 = 9.55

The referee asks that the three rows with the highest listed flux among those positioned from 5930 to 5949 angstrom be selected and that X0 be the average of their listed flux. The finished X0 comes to 9.43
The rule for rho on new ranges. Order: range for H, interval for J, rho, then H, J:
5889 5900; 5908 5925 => 3.01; 7.4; 9.21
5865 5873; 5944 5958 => 2.67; 9.3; 9.41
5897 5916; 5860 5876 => 2.79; 8.8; 9.18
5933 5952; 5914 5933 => 2.71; 9.3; 9.18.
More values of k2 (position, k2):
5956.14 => 100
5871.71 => 94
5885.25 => 67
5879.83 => 82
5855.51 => 79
